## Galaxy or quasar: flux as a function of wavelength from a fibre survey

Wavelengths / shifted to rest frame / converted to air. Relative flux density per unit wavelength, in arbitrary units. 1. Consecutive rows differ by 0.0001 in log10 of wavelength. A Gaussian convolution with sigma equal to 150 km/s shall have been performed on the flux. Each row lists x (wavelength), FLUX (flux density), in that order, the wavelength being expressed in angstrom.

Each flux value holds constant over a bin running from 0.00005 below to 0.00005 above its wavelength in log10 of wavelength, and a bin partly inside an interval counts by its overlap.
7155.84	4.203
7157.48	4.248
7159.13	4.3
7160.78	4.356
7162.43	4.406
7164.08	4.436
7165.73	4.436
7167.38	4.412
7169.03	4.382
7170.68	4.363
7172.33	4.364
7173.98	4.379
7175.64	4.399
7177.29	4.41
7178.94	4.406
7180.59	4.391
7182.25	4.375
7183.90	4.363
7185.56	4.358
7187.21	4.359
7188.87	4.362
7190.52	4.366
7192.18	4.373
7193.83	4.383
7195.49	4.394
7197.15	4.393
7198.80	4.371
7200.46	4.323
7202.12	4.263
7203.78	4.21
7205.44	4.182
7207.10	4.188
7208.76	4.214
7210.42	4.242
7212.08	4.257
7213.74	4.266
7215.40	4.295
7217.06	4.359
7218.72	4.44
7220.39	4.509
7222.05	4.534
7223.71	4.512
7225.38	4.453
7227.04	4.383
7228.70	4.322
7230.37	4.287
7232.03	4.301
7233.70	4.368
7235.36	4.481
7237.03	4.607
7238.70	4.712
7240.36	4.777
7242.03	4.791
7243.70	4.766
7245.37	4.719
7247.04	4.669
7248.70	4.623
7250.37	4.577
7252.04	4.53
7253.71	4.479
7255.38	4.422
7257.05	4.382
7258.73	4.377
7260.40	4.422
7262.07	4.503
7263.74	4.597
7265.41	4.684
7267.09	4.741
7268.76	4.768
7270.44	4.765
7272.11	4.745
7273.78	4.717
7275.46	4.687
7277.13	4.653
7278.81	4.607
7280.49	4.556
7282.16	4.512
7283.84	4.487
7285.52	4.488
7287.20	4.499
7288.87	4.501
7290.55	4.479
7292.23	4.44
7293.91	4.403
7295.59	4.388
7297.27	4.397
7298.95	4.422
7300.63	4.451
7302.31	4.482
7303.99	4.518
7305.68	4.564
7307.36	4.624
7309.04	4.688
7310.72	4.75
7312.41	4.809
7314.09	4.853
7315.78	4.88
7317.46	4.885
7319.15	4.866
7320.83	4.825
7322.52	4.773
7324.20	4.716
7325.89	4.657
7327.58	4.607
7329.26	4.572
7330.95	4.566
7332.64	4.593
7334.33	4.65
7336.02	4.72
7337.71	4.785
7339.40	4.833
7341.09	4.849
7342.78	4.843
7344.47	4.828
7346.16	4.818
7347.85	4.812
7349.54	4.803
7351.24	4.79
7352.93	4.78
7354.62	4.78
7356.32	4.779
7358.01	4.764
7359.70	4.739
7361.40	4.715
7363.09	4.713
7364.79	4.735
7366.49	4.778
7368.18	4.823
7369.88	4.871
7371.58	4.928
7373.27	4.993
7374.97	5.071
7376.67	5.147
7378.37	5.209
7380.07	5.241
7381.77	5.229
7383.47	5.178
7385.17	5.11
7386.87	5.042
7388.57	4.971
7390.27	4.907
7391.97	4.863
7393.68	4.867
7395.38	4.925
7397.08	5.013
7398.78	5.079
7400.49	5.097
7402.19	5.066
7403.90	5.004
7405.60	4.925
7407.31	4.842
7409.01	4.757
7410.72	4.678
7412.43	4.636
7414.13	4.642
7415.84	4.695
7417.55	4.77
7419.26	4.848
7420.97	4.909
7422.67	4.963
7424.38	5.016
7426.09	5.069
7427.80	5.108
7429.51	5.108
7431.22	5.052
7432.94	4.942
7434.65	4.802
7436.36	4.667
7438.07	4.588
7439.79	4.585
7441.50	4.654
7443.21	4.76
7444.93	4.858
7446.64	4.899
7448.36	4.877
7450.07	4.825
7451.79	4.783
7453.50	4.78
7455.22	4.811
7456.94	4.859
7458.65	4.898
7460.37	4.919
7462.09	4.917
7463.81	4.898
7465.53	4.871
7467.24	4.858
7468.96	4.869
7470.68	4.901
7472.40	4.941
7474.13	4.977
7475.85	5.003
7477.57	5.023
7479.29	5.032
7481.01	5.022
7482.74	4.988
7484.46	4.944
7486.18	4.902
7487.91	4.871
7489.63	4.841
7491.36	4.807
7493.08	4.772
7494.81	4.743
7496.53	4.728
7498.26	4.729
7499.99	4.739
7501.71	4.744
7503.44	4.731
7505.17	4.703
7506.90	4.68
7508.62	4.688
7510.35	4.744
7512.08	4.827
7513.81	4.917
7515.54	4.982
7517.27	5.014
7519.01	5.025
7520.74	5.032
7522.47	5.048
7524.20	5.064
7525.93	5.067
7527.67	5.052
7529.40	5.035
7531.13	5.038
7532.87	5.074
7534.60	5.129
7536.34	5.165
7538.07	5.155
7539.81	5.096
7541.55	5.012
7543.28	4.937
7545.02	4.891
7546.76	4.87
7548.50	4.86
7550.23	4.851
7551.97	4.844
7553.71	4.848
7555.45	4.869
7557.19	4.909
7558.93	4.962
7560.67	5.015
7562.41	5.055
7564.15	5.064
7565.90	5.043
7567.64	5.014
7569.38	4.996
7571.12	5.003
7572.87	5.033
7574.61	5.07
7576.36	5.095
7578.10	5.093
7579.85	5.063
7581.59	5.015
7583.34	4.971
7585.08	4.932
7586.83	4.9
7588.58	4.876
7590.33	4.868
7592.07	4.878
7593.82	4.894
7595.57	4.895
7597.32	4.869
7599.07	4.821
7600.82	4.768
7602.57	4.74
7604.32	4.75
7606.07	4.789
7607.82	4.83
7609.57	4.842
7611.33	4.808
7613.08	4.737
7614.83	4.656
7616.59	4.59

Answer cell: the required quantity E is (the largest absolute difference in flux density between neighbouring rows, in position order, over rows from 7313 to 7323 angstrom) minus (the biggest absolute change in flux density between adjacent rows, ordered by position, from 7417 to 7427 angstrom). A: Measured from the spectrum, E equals -0.03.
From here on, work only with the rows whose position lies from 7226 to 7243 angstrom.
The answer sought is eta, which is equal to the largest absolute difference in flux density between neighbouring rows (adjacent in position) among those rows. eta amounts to 0.126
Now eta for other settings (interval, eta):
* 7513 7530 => 0.065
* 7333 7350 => 0.070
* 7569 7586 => 0.048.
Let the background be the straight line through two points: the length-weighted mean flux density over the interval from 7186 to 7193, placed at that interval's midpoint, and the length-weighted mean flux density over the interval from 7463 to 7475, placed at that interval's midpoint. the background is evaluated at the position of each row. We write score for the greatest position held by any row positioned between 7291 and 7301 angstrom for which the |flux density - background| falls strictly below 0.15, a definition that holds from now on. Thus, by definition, 7300.63 angstrom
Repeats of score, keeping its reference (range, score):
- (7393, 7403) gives 7393.68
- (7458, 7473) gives 7472.40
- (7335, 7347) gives 7337.71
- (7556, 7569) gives 7567.64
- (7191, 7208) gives 7202.12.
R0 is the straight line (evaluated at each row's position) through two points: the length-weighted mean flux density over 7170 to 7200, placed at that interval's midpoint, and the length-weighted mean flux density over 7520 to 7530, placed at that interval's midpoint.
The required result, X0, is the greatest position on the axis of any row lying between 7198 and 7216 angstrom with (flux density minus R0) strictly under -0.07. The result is 7215.40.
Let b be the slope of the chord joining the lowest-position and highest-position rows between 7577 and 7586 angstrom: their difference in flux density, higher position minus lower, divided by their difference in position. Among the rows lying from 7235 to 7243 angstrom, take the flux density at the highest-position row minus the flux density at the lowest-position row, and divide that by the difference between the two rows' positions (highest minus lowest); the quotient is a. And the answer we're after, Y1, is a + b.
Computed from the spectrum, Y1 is 0.02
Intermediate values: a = 0.046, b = -0.02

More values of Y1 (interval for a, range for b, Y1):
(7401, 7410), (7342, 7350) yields -0.05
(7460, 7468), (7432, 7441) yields -0.06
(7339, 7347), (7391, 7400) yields 0.03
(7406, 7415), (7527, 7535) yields -0.02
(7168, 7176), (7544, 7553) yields 0.00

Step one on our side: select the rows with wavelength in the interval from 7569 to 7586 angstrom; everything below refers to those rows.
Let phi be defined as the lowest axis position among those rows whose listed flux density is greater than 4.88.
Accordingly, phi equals 7569.38 angstrom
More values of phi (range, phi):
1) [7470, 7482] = 7470.68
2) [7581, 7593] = 7581.59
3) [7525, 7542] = 7525.93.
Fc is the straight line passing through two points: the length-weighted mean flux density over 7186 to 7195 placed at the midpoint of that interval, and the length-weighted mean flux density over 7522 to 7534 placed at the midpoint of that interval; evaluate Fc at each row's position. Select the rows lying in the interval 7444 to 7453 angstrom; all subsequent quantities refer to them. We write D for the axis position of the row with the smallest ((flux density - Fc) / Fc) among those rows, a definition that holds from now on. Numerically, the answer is 7451.79 angstrom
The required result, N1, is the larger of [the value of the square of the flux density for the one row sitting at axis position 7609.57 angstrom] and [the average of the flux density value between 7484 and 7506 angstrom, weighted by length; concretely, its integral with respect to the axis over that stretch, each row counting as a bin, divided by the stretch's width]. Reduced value 23.4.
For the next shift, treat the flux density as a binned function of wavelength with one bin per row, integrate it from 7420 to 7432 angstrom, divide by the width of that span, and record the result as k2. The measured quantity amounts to 5.03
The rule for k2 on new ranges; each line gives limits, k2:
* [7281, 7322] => 4.59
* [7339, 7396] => 4.90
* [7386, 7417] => 4.89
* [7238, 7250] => 4.72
